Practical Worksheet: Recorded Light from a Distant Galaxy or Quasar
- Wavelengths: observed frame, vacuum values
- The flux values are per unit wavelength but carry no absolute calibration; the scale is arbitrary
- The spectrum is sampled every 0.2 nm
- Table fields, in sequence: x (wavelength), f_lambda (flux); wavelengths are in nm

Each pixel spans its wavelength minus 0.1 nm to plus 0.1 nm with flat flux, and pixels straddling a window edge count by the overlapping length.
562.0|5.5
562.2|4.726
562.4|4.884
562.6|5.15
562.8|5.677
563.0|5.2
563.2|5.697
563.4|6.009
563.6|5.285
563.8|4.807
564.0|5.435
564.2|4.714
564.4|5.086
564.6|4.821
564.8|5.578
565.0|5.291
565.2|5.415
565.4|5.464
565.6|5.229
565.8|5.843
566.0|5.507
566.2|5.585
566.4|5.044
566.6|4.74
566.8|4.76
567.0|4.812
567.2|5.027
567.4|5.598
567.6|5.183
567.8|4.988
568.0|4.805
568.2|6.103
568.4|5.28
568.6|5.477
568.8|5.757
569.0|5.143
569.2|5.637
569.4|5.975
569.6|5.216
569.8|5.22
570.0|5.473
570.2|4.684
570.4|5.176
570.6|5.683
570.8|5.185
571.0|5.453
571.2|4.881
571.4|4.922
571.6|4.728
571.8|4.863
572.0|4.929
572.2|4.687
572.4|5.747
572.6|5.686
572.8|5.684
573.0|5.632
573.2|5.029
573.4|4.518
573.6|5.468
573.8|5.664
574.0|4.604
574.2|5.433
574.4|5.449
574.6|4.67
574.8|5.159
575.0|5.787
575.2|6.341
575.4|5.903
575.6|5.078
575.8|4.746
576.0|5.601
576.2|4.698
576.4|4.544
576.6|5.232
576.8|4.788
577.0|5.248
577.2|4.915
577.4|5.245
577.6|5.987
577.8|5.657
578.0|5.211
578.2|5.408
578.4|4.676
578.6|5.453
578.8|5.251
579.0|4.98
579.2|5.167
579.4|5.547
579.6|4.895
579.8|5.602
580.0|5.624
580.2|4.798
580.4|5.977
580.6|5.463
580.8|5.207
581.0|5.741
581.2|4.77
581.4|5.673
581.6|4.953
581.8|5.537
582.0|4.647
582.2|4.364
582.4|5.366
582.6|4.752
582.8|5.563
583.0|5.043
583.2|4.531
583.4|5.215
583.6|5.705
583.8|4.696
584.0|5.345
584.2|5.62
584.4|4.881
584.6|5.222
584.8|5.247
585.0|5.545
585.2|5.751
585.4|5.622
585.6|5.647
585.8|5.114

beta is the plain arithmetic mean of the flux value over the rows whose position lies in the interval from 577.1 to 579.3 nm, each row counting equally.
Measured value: 5.27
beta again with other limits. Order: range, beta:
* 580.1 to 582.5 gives 5.21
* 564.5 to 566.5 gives 5.38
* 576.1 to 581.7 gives 5.24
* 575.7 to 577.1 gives 4.98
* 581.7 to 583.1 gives 5.04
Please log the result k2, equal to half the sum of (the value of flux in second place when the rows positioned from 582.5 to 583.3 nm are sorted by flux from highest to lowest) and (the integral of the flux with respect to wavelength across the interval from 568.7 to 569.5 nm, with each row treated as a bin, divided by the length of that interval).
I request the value 5.34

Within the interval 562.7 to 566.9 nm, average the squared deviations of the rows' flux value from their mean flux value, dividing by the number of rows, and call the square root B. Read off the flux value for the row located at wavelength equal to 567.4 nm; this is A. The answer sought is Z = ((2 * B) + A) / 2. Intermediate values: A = 5.598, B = 0.37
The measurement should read 3.17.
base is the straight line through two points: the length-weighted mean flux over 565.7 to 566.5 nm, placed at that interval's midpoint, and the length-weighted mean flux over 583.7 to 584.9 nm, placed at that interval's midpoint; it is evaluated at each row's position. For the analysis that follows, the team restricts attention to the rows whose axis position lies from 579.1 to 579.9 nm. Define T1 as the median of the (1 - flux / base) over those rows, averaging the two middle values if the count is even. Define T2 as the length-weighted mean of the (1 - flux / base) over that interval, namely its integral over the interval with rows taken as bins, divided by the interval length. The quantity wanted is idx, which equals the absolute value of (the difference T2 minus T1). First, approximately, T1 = -0.02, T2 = -0.01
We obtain 0.010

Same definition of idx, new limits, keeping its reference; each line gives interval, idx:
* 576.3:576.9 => 0.012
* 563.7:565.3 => 0.009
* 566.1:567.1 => 0.031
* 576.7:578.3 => 0.013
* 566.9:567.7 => 0.009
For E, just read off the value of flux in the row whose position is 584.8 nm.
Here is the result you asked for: 5.247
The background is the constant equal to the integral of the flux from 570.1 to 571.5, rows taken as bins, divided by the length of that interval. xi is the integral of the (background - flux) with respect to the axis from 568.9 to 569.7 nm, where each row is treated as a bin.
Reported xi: -0.28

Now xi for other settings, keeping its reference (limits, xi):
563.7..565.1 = 0.05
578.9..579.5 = -0.05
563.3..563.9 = -0.14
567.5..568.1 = 0.09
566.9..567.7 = -0.01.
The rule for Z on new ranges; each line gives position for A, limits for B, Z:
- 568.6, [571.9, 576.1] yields 3.23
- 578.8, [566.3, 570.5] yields 3.02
